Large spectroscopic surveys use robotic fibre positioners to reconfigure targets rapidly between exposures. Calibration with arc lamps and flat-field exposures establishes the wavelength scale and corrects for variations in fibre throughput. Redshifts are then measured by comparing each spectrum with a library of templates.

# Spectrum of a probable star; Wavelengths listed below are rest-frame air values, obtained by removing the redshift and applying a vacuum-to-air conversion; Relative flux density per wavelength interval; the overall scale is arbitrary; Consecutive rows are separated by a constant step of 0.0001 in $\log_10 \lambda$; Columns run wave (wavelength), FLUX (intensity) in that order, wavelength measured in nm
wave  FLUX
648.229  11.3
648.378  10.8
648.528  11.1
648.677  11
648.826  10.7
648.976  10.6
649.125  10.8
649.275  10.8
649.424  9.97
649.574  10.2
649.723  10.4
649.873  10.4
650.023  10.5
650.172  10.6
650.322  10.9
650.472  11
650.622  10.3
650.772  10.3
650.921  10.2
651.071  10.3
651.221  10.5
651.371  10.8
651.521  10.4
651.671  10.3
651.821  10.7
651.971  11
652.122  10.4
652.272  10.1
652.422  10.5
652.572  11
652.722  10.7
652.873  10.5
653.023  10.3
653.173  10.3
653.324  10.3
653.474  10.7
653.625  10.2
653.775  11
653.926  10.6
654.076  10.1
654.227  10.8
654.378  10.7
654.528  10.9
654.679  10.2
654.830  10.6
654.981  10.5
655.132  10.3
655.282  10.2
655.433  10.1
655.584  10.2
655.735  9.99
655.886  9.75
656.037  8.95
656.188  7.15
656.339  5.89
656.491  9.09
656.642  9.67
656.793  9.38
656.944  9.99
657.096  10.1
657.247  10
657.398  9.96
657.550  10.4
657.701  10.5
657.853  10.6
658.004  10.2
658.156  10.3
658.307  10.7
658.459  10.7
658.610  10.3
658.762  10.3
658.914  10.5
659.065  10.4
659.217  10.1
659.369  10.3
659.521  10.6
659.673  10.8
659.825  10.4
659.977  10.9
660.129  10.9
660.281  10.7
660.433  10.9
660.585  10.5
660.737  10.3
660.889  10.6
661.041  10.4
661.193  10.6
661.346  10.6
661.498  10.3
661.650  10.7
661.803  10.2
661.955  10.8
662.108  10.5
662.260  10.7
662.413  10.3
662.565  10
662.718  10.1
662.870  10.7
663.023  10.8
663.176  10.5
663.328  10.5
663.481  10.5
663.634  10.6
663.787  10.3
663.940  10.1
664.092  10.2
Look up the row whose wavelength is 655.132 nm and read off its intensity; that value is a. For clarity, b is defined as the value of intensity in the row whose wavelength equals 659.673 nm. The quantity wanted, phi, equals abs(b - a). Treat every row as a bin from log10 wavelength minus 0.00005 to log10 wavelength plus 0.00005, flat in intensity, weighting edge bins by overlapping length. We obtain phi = 0.5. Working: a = 10.3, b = 10.8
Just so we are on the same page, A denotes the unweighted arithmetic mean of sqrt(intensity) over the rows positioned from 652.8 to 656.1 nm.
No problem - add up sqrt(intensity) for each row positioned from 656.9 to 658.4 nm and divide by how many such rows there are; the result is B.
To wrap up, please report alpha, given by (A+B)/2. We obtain 3.209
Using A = 3.21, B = 3.21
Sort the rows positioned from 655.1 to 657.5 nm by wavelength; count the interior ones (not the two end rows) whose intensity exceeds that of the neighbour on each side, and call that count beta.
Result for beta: 3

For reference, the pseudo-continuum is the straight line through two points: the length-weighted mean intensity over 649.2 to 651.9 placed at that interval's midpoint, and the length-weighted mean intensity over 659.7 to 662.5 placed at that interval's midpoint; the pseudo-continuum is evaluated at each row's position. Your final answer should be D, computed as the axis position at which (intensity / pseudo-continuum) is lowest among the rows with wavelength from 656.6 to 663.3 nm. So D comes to 656.793 nm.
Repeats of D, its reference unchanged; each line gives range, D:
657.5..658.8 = 658.004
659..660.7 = 659.217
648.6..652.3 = 649.424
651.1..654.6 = 654.076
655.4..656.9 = 656.339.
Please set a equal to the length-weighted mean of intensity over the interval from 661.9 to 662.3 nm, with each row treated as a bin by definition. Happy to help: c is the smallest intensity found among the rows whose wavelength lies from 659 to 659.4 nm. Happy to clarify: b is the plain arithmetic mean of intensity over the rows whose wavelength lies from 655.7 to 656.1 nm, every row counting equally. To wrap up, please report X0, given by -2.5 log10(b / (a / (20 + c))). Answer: -3.58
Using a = 10.65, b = 9.6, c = 10.1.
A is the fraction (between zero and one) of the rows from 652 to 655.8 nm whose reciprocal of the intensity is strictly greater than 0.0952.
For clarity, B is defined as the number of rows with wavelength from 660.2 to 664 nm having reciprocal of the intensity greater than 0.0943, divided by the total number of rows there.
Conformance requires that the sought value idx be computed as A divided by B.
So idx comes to 0.89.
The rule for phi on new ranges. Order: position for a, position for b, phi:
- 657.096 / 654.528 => 0.8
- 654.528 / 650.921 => 0.7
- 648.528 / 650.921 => 0.9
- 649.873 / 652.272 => 0.3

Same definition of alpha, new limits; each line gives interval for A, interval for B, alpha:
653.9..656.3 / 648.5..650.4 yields 3.213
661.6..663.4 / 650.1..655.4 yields 3.240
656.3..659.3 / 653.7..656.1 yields 3.180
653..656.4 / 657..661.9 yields 3.194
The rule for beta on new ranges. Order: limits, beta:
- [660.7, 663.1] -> 4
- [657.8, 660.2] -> 2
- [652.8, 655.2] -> 5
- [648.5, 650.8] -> 1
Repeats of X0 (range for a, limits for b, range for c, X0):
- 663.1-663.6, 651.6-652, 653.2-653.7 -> -3.72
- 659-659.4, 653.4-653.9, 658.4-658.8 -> -3.74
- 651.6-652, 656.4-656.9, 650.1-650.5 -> -3.58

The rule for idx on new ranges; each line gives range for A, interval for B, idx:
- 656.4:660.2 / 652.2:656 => 1.00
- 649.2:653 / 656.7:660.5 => 0.89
